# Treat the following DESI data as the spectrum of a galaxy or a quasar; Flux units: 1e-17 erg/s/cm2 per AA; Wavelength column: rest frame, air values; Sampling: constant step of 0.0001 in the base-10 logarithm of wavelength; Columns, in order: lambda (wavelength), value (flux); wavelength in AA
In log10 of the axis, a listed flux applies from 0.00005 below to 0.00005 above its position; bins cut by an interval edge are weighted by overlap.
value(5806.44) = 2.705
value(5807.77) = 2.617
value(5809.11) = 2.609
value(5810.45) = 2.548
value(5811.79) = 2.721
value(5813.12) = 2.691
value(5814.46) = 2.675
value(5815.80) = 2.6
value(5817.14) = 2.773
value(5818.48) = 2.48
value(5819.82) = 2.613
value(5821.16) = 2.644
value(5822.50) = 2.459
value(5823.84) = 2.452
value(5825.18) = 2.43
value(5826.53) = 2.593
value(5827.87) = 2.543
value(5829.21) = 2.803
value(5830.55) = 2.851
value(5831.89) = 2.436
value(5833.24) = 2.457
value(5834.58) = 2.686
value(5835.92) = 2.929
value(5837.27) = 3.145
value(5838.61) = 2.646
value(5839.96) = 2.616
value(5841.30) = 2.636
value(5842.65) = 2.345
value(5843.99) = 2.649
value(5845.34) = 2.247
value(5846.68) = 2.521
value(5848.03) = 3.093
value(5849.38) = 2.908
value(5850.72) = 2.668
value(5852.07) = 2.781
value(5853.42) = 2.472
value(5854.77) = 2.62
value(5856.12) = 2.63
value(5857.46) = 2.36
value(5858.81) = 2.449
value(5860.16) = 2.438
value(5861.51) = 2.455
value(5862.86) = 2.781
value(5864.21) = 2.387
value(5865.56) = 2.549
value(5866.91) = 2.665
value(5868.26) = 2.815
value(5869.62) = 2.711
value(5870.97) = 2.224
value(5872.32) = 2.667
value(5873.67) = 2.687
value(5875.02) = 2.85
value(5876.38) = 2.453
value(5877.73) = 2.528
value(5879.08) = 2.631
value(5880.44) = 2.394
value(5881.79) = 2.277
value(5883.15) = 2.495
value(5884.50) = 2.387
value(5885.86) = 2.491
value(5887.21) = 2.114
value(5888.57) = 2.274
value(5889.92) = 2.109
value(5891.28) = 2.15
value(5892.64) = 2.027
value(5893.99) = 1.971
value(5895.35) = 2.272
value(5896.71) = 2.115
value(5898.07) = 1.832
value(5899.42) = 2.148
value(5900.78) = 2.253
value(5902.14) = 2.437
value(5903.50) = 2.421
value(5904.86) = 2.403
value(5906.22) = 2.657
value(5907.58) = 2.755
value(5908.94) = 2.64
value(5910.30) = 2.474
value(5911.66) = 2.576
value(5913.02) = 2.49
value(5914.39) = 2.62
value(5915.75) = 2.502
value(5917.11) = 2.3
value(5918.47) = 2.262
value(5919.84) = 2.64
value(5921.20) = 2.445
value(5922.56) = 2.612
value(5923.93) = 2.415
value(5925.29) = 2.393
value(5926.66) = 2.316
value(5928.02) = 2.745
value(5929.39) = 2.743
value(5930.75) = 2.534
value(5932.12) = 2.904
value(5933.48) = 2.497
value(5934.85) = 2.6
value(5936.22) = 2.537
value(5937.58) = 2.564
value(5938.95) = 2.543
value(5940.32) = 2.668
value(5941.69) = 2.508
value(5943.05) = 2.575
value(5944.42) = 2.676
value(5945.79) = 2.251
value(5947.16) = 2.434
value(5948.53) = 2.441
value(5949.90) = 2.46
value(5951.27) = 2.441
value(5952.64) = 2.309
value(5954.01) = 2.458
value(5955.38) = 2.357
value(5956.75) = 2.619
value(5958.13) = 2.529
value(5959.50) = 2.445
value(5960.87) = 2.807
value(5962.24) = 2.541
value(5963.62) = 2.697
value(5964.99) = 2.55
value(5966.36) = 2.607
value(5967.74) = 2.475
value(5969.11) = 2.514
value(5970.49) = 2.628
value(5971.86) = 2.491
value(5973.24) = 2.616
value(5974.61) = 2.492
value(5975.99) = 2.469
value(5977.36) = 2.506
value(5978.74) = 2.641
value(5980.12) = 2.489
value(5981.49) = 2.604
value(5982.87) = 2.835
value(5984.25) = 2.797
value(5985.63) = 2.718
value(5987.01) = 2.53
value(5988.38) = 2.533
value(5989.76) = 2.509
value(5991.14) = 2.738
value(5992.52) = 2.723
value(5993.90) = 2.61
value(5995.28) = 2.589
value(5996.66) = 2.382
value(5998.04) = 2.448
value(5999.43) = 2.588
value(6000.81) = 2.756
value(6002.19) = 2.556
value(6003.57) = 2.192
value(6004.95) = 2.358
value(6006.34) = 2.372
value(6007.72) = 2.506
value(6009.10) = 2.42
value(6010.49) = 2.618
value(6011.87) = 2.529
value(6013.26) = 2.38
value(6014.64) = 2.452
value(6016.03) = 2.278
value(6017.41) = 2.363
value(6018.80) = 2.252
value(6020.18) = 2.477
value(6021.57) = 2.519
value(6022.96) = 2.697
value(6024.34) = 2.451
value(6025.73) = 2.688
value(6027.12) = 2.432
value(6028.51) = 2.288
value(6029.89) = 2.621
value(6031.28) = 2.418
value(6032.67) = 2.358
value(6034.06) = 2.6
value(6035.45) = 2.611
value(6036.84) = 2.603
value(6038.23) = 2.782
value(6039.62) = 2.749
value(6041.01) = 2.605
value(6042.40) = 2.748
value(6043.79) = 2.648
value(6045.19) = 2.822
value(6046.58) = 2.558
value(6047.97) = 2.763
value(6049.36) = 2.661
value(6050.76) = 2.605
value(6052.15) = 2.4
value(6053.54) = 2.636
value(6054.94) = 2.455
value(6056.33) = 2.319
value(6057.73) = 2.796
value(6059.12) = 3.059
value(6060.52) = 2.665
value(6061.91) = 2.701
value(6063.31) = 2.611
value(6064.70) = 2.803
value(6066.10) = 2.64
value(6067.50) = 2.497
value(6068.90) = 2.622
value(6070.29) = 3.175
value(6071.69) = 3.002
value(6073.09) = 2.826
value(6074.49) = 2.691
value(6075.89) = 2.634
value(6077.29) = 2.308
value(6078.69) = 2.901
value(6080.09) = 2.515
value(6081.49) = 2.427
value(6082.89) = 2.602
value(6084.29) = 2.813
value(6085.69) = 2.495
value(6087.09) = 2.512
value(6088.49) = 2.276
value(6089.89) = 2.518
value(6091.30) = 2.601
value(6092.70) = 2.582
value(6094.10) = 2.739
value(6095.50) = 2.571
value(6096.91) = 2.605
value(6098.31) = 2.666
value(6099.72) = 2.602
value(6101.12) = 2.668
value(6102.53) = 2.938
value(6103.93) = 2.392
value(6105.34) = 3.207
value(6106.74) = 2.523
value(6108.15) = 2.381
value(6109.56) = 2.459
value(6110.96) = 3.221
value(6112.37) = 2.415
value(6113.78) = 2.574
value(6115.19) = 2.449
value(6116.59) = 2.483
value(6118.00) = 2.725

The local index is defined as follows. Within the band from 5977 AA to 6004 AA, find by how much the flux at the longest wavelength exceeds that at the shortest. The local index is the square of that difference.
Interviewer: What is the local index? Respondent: 0.0986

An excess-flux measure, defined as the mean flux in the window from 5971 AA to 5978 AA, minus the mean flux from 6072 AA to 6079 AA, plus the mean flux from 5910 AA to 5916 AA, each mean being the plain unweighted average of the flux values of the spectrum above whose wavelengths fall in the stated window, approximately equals 2.38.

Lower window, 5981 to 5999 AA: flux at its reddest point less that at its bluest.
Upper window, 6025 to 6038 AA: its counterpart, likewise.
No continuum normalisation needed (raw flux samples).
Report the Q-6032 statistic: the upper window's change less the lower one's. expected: 0.1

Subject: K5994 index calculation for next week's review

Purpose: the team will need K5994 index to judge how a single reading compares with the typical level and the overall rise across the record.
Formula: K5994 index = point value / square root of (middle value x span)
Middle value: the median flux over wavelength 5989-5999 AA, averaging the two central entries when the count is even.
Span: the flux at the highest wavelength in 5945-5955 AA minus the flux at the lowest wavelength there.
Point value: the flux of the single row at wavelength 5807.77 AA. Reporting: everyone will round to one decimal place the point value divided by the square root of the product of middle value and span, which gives 3.6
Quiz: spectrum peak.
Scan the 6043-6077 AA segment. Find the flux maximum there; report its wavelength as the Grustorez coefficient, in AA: 6070.29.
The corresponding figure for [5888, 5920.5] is 5907.58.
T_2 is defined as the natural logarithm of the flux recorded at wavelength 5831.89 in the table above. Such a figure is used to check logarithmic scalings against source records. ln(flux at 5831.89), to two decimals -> 0.89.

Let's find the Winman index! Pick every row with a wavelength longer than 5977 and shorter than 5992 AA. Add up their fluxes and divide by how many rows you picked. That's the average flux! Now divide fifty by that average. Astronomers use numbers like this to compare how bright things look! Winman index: 19.0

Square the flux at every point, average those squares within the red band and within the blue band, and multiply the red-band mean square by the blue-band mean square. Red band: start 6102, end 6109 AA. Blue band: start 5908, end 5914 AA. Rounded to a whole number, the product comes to 48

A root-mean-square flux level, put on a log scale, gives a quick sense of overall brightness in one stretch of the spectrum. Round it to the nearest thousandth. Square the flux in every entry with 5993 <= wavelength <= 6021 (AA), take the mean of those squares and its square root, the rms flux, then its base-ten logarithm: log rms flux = 0.391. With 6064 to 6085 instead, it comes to 0.432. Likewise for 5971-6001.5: 0.414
